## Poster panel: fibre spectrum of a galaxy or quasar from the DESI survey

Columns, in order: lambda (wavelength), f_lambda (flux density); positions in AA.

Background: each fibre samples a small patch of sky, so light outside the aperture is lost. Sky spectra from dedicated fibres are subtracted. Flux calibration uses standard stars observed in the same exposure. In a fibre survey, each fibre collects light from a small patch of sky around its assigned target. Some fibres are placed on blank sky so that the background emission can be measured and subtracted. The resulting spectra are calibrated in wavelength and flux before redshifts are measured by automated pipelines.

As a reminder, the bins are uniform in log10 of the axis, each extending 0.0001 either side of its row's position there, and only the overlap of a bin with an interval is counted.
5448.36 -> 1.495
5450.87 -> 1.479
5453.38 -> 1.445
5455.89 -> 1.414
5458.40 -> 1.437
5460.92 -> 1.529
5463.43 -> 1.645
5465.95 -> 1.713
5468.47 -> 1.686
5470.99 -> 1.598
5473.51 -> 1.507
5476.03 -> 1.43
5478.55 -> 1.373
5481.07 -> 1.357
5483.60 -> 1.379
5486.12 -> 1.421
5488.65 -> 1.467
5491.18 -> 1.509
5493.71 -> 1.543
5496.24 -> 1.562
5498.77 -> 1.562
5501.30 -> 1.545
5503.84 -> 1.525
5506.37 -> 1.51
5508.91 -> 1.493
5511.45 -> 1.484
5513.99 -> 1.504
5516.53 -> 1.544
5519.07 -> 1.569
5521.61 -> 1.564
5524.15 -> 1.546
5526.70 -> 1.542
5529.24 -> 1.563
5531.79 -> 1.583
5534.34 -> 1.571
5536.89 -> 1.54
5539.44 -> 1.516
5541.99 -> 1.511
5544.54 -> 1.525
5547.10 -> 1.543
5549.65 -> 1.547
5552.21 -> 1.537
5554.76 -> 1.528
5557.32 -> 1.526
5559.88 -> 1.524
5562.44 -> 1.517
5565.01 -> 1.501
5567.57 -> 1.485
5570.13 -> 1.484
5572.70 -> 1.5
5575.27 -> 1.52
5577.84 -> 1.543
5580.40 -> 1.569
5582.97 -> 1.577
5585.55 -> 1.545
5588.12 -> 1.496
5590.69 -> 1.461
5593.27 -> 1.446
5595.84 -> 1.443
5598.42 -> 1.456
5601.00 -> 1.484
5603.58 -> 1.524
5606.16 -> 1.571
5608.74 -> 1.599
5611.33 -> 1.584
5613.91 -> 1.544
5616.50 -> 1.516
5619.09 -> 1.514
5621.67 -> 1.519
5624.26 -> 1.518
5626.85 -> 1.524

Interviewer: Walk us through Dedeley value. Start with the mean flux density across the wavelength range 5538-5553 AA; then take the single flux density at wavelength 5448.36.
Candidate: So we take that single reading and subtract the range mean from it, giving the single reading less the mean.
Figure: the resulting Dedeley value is -0.035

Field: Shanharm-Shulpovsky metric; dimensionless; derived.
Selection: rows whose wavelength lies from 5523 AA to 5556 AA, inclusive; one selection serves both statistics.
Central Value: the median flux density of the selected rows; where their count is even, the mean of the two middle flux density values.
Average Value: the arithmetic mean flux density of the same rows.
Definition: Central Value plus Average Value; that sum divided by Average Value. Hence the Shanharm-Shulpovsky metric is 2.00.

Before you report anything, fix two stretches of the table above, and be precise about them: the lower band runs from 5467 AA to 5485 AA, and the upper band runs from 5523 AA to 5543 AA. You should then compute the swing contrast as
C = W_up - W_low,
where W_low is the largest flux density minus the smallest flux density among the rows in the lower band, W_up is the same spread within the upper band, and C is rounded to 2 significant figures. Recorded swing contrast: -0.26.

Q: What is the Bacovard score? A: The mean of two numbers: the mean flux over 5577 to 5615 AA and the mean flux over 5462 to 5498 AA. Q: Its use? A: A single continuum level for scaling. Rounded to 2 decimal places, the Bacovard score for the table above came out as 1.52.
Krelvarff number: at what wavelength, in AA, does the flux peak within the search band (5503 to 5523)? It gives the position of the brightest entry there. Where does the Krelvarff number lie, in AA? 5519.07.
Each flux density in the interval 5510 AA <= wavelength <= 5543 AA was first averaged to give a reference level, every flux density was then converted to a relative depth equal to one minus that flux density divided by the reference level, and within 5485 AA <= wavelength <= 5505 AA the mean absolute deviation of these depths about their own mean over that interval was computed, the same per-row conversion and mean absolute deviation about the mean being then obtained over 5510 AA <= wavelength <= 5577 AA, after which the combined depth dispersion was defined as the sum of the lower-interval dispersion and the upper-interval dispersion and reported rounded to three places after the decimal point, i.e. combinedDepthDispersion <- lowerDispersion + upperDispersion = 0.039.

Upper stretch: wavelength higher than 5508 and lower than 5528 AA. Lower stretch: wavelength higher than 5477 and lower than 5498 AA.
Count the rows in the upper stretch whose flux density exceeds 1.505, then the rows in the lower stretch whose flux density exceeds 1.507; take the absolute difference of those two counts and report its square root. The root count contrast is 1.4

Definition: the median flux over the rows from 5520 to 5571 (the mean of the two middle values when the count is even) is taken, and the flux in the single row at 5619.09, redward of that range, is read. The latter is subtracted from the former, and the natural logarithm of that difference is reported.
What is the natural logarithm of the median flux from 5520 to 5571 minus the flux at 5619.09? -4.0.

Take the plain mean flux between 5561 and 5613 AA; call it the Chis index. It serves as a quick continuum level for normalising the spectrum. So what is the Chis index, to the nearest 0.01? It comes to 1.52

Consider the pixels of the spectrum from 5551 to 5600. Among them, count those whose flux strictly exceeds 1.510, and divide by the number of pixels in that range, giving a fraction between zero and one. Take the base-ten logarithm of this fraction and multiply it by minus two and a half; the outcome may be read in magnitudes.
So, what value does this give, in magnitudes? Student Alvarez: 0.7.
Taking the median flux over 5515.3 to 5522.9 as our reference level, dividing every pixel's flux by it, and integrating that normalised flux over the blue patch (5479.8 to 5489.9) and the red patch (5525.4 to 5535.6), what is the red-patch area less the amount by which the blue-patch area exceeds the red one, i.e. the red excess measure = 11.3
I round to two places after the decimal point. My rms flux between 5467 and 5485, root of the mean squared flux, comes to 1.48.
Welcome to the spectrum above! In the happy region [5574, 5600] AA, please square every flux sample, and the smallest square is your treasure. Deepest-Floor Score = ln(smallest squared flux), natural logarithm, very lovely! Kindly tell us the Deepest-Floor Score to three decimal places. 0.733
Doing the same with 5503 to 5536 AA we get 0.789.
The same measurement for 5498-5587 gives 0.789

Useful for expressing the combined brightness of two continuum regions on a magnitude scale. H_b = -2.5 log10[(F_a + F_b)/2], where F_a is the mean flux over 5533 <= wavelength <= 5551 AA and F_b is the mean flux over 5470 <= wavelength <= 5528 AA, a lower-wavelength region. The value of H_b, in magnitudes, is -0.454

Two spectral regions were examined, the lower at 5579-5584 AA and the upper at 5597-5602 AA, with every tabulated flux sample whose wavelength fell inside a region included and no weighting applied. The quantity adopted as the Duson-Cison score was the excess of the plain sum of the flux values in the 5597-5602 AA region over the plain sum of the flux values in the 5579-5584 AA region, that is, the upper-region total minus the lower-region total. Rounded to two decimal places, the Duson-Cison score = -0.21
